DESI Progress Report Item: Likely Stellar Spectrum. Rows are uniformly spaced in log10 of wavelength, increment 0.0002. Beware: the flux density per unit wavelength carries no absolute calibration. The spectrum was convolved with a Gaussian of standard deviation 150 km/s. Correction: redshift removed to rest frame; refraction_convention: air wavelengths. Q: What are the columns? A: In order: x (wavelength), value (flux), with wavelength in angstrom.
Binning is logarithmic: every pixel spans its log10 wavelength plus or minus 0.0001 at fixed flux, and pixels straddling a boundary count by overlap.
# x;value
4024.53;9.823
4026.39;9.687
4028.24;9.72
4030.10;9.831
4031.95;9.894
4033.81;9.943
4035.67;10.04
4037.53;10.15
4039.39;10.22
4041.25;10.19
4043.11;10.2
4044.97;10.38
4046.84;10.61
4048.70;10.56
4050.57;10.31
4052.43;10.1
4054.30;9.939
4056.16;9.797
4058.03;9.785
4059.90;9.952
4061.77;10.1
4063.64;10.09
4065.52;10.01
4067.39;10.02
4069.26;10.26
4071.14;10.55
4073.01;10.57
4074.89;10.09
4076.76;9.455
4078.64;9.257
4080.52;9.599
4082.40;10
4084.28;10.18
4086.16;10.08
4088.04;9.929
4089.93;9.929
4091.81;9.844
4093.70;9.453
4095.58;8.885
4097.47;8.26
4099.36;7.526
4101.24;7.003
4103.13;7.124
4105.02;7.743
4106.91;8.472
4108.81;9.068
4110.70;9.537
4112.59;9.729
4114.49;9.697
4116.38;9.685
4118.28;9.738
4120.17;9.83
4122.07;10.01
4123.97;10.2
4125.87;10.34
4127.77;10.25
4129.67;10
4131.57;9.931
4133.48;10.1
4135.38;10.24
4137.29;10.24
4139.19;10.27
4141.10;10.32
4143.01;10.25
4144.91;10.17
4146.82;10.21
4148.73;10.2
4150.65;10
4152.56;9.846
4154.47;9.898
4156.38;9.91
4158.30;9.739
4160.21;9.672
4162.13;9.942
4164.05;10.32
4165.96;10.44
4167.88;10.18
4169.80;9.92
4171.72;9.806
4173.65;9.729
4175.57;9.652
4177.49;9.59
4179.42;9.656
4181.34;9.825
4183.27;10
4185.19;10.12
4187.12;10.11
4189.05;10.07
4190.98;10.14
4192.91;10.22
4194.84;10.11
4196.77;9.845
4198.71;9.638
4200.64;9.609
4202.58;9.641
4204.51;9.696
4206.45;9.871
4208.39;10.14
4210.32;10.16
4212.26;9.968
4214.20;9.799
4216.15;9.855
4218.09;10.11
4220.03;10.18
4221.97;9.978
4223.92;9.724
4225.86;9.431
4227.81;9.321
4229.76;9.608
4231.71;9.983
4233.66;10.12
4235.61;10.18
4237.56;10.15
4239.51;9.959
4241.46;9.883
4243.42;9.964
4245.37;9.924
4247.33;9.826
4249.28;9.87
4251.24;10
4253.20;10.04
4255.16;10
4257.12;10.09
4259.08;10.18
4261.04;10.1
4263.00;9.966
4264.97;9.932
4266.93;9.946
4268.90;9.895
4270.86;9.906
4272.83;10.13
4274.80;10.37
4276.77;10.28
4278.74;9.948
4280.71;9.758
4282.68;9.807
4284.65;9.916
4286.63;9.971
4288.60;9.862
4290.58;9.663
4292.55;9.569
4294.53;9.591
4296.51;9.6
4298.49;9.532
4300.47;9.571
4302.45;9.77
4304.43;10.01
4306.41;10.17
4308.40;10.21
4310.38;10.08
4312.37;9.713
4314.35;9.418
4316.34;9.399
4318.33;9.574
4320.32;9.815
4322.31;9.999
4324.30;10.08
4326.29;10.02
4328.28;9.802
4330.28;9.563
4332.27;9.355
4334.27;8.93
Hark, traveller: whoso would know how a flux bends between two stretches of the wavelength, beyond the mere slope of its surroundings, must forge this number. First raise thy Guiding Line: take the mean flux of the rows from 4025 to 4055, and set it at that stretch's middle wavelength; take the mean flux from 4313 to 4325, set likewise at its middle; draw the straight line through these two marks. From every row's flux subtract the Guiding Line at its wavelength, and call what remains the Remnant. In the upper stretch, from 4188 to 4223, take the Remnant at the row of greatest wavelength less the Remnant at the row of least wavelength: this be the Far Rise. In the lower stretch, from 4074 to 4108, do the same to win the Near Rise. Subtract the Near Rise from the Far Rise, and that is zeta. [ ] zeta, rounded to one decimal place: 1.5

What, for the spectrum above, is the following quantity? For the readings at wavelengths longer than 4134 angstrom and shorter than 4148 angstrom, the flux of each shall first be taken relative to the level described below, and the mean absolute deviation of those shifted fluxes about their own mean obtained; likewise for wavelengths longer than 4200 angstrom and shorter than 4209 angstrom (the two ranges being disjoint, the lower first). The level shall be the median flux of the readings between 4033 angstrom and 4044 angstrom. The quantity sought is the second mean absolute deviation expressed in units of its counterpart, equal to 5.38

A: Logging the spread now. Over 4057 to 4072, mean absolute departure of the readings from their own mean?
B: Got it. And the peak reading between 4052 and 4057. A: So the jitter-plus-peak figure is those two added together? 10.3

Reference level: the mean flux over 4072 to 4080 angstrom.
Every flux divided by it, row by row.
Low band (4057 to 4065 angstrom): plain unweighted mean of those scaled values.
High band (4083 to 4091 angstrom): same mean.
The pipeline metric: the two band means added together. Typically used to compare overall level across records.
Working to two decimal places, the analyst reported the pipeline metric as 2.03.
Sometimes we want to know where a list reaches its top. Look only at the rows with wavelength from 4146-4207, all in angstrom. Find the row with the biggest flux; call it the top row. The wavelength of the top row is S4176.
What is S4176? 4165.96 angstrom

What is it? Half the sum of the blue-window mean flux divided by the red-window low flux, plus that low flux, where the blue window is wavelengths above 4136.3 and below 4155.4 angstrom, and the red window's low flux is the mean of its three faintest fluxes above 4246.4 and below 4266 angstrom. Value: 5.45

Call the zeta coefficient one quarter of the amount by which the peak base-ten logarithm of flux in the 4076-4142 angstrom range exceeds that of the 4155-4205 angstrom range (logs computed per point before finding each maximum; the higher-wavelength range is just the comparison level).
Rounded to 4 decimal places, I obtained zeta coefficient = -0.0010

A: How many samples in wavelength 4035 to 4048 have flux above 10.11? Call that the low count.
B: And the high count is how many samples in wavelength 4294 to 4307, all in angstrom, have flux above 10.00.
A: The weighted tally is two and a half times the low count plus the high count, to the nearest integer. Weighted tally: 17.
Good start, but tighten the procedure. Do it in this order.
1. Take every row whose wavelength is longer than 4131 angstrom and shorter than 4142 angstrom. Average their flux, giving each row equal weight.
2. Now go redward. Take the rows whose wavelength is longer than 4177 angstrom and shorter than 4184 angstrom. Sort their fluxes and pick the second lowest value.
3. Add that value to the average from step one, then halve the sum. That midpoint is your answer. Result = 9.9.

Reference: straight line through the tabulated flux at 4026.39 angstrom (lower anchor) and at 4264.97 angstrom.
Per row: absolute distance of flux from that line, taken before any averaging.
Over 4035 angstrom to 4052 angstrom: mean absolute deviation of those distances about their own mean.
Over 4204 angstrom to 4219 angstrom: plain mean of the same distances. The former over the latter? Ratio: 1.0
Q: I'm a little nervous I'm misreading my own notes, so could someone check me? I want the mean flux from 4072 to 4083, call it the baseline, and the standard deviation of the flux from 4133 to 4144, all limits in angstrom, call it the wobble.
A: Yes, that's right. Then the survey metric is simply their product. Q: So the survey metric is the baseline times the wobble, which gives 0.7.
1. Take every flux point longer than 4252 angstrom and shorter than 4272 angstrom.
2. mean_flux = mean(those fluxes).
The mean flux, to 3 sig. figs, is 10.0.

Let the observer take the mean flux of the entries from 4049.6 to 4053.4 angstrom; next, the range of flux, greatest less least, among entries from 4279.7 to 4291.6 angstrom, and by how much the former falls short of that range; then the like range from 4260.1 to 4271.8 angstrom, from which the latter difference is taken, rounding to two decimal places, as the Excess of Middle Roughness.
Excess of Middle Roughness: 10.10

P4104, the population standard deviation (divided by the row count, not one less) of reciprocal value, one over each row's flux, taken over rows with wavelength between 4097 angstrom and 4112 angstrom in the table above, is 0.0128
